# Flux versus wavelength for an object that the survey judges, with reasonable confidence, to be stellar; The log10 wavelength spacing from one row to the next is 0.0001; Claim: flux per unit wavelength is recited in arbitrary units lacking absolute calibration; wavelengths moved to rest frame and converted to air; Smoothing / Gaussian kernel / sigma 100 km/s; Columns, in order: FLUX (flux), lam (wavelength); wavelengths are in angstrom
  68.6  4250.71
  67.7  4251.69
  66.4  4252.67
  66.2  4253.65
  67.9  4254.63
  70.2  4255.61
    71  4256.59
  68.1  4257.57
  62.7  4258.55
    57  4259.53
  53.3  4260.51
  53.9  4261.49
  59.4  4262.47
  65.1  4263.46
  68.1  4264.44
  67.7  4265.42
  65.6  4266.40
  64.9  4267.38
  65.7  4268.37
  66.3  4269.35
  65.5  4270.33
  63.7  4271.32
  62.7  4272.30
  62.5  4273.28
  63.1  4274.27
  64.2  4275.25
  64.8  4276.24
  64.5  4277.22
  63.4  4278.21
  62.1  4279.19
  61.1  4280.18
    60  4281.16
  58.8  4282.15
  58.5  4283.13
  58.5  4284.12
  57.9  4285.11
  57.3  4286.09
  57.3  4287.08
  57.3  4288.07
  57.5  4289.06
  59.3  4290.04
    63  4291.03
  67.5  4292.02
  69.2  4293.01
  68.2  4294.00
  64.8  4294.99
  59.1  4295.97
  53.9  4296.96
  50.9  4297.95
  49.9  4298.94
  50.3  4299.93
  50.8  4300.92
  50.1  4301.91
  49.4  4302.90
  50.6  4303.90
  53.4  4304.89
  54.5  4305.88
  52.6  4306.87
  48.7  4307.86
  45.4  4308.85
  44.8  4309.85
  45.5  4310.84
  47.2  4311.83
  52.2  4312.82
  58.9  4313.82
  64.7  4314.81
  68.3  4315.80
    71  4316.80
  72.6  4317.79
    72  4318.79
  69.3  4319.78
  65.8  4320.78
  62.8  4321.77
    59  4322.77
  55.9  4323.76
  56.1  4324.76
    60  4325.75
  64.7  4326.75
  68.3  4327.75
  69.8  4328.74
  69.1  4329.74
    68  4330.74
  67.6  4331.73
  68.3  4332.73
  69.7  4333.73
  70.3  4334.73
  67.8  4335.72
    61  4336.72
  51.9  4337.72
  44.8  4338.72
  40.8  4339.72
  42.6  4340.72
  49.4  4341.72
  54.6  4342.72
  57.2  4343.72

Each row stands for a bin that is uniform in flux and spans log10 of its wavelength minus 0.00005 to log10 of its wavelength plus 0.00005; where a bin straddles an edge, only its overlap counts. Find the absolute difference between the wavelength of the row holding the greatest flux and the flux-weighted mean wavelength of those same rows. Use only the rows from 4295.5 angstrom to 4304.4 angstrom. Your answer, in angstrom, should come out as 3.9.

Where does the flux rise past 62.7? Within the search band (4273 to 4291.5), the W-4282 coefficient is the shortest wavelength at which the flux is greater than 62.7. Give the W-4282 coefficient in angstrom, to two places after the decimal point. 4274.27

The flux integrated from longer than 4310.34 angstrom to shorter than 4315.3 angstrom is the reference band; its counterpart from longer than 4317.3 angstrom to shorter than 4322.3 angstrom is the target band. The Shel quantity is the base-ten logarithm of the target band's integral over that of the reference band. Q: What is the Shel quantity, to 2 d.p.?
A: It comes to 0.11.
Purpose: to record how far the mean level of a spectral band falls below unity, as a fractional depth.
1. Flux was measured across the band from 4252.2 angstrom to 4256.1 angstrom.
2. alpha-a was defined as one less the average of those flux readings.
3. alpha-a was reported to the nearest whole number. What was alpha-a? -67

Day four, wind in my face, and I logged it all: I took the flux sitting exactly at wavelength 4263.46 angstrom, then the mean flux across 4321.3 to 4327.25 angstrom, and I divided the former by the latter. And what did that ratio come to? 1.09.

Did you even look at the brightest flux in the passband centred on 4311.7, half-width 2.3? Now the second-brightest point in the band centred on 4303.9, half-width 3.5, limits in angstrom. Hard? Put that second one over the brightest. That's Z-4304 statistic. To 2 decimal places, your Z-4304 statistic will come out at 0.91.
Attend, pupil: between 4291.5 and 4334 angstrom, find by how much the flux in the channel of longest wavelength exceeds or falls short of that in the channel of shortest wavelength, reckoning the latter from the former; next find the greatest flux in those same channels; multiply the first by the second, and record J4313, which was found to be 160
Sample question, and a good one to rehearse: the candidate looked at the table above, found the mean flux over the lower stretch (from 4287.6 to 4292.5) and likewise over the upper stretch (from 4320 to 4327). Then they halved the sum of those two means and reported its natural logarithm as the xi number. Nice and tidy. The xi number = 4.11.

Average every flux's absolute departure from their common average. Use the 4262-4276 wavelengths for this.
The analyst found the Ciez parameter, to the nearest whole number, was 2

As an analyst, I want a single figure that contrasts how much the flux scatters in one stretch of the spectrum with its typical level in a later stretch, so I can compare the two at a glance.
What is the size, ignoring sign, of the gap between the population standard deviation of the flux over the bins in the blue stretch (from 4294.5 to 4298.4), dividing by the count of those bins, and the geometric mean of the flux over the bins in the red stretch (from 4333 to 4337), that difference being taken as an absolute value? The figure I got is 62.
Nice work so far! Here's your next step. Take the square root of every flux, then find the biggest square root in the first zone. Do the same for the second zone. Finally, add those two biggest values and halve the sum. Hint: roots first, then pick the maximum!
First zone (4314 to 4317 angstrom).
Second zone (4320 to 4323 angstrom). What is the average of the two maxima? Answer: 8.3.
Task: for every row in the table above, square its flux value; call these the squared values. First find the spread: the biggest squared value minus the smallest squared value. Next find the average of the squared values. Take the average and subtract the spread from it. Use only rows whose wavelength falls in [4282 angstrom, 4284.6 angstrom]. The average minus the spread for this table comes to 3399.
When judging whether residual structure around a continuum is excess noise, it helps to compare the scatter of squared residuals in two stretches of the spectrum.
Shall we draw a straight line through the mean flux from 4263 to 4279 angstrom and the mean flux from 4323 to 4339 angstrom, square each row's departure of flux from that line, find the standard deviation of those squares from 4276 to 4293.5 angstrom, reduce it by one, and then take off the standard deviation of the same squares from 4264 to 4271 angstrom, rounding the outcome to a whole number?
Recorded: 14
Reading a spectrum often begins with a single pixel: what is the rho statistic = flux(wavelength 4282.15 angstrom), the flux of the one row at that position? 58.8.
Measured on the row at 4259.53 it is 57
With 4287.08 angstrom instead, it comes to 57.3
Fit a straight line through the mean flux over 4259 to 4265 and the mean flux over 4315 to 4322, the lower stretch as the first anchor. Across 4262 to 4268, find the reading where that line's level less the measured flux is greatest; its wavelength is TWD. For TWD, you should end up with 4262.47 angstrom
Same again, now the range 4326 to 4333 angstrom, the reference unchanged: 4326.75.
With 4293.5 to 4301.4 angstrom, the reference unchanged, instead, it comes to 4298.94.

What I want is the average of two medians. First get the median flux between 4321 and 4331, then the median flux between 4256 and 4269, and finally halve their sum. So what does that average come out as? 64.4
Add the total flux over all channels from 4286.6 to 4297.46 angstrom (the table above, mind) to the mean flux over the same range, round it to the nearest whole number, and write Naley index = 739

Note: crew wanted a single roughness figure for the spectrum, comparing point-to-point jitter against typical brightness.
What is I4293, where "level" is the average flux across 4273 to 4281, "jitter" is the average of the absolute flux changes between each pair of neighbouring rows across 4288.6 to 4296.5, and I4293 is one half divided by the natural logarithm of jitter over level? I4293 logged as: -0.166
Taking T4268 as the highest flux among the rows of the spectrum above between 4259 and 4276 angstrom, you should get 68.1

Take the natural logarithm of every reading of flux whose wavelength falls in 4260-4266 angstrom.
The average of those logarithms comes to 4.11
